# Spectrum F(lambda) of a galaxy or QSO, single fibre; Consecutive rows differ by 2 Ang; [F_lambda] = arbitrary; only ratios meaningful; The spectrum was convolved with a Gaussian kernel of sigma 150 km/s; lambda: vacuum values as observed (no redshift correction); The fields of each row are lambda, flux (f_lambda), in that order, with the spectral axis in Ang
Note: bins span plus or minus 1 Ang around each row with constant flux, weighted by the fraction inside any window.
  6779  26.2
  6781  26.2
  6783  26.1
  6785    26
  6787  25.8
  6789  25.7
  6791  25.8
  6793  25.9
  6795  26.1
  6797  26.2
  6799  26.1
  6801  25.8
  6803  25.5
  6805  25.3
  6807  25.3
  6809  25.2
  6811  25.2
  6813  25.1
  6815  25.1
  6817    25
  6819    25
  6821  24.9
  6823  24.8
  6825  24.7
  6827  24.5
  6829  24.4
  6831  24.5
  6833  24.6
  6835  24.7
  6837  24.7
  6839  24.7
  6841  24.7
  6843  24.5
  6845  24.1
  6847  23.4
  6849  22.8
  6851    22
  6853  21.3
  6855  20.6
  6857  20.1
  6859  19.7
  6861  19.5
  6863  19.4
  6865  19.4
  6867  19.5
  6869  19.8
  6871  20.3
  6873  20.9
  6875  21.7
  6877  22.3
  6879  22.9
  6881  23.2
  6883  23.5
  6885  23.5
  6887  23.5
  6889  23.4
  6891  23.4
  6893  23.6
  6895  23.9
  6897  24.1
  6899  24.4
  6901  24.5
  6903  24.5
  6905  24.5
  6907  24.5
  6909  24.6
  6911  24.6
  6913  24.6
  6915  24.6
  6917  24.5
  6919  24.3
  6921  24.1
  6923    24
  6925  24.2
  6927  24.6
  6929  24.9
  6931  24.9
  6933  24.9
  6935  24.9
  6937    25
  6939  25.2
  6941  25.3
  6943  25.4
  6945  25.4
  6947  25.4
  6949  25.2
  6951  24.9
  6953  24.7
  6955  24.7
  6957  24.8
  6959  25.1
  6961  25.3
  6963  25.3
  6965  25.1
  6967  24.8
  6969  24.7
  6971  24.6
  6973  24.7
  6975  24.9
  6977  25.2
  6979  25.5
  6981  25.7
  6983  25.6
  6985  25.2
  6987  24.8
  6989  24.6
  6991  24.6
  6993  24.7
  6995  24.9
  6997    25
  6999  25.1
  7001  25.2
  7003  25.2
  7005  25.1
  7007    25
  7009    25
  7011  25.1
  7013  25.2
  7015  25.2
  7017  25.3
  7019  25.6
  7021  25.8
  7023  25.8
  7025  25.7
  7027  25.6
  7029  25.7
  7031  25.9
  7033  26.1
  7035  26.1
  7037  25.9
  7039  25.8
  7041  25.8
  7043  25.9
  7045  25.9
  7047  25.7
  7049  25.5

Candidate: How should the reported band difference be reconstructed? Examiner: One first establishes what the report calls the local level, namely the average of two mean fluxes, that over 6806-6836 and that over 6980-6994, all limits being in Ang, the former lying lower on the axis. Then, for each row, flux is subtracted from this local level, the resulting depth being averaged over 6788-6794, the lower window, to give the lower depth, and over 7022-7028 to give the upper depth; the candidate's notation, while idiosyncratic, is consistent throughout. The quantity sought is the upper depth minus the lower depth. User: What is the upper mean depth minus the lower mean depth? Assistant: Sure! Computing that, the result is 0.1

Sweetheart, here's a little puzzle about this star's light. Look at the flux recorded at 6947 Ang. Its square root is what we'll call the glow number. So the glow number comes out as 5.04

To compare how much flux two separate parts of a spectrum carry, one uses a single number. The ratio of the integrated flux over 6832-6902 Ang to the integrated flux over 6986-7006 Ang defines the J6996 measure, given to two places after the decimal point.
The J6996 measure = 3.16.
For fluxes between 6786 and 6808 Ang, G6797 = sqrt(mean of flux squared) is 25.8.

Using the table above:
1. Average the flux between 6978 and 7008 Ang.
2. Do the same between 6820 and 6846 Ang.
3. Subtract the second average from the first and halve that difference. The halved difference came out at 0.2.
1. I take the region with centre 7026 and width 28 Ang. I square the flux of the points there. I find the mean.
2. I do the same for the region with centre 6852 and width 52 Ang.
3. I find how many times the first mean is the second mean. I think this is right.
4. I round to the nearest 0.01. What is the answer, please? 1.32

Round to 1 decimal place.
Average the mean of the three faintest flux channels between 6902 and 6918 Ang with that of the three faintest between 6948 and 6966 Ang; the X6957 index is 24.6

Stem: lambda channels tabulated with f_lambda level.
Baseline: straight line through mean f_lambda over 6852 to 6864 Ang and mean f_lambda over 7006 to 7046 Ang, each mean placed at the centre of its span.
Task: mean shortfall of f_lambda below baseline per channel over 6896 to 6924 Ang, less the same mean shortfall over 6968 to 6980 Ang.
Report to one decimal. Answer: -1.6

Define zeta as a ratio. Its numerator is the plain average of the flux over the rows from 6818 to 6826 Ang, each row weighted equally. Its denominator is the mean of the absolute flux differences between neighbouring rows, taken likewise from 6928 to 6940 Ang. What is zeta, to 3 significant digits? 414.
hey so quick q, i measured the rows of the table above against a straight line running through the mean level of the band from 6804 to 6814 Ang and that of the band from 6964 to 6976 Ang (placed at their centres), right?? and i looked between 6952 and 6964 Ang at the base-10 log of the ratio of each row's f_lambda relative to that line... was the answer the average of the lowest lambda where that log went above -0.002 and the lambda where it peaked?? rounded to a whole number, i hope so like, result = 6960 Ang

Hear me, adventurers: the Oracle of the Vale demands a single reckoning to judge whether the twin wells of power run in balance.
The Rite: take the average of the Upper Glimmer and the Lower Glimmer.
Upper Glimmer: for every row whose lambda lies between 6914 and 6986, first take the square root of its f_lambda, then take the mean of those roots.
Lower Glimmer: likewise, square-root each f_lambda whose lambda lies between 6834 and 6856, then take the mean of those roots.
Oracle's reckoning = 4.91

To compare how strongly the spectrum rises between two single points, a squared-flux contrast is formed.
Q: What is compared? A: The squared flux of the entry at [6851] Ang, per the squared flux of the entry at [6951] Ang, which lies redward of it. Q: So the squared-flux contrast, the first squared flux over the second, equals 0.78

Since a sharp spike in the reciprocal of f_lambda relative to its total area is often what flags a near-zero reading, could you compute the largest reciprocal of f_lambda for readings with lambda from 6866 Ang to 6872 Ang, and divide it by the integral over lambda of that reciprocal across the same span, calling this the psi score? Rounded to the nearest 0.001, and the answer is 0.170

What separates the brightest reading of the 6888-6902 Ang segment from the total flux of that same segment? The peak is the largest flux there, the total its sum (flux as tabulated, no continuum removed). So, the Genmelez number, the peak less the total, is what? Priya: -143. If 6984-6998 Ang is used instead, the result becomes -149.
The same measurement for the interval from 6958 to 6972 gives -150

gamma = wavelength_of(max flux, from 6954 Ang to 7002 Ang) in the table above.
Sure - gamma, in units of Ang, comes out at 6981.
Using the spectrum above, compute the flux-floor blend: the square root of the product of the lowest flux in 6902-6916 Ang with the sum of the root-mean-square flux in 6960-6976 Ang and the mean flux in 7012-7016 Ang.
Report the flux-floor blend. 35.04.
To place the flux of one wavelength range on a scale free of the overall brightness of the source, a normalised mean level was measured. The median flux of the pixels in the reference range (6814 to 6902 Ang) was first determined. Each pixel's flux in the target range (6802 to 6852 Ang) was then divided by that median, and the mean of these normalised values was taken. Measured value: 1.05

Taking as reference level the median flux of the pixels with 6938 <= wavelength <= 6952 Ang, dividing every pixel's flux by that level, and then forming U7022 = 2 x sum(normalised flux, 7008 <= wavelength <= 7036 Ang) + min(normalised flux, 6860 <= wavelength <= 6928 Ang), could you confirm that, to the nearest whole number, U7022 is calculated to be 29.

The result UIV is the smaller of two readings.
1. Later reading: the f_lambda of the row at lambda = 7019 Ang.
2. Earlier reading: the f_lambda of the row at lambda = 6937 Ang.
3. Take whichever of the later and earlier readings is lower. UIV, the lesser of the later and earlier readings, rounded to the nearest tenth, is 25.0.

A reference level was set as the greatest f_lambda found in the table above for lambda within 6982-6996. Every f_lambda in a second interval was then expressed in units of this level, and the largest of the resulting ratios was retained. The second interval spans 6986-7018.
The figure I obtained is 0.99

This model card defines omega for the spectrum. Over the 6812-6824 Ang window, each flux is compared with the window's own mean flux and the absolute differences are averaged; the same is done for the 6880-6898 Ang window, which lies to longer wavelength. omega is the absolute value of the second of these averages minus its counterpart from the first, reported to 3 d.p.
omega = 0.111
